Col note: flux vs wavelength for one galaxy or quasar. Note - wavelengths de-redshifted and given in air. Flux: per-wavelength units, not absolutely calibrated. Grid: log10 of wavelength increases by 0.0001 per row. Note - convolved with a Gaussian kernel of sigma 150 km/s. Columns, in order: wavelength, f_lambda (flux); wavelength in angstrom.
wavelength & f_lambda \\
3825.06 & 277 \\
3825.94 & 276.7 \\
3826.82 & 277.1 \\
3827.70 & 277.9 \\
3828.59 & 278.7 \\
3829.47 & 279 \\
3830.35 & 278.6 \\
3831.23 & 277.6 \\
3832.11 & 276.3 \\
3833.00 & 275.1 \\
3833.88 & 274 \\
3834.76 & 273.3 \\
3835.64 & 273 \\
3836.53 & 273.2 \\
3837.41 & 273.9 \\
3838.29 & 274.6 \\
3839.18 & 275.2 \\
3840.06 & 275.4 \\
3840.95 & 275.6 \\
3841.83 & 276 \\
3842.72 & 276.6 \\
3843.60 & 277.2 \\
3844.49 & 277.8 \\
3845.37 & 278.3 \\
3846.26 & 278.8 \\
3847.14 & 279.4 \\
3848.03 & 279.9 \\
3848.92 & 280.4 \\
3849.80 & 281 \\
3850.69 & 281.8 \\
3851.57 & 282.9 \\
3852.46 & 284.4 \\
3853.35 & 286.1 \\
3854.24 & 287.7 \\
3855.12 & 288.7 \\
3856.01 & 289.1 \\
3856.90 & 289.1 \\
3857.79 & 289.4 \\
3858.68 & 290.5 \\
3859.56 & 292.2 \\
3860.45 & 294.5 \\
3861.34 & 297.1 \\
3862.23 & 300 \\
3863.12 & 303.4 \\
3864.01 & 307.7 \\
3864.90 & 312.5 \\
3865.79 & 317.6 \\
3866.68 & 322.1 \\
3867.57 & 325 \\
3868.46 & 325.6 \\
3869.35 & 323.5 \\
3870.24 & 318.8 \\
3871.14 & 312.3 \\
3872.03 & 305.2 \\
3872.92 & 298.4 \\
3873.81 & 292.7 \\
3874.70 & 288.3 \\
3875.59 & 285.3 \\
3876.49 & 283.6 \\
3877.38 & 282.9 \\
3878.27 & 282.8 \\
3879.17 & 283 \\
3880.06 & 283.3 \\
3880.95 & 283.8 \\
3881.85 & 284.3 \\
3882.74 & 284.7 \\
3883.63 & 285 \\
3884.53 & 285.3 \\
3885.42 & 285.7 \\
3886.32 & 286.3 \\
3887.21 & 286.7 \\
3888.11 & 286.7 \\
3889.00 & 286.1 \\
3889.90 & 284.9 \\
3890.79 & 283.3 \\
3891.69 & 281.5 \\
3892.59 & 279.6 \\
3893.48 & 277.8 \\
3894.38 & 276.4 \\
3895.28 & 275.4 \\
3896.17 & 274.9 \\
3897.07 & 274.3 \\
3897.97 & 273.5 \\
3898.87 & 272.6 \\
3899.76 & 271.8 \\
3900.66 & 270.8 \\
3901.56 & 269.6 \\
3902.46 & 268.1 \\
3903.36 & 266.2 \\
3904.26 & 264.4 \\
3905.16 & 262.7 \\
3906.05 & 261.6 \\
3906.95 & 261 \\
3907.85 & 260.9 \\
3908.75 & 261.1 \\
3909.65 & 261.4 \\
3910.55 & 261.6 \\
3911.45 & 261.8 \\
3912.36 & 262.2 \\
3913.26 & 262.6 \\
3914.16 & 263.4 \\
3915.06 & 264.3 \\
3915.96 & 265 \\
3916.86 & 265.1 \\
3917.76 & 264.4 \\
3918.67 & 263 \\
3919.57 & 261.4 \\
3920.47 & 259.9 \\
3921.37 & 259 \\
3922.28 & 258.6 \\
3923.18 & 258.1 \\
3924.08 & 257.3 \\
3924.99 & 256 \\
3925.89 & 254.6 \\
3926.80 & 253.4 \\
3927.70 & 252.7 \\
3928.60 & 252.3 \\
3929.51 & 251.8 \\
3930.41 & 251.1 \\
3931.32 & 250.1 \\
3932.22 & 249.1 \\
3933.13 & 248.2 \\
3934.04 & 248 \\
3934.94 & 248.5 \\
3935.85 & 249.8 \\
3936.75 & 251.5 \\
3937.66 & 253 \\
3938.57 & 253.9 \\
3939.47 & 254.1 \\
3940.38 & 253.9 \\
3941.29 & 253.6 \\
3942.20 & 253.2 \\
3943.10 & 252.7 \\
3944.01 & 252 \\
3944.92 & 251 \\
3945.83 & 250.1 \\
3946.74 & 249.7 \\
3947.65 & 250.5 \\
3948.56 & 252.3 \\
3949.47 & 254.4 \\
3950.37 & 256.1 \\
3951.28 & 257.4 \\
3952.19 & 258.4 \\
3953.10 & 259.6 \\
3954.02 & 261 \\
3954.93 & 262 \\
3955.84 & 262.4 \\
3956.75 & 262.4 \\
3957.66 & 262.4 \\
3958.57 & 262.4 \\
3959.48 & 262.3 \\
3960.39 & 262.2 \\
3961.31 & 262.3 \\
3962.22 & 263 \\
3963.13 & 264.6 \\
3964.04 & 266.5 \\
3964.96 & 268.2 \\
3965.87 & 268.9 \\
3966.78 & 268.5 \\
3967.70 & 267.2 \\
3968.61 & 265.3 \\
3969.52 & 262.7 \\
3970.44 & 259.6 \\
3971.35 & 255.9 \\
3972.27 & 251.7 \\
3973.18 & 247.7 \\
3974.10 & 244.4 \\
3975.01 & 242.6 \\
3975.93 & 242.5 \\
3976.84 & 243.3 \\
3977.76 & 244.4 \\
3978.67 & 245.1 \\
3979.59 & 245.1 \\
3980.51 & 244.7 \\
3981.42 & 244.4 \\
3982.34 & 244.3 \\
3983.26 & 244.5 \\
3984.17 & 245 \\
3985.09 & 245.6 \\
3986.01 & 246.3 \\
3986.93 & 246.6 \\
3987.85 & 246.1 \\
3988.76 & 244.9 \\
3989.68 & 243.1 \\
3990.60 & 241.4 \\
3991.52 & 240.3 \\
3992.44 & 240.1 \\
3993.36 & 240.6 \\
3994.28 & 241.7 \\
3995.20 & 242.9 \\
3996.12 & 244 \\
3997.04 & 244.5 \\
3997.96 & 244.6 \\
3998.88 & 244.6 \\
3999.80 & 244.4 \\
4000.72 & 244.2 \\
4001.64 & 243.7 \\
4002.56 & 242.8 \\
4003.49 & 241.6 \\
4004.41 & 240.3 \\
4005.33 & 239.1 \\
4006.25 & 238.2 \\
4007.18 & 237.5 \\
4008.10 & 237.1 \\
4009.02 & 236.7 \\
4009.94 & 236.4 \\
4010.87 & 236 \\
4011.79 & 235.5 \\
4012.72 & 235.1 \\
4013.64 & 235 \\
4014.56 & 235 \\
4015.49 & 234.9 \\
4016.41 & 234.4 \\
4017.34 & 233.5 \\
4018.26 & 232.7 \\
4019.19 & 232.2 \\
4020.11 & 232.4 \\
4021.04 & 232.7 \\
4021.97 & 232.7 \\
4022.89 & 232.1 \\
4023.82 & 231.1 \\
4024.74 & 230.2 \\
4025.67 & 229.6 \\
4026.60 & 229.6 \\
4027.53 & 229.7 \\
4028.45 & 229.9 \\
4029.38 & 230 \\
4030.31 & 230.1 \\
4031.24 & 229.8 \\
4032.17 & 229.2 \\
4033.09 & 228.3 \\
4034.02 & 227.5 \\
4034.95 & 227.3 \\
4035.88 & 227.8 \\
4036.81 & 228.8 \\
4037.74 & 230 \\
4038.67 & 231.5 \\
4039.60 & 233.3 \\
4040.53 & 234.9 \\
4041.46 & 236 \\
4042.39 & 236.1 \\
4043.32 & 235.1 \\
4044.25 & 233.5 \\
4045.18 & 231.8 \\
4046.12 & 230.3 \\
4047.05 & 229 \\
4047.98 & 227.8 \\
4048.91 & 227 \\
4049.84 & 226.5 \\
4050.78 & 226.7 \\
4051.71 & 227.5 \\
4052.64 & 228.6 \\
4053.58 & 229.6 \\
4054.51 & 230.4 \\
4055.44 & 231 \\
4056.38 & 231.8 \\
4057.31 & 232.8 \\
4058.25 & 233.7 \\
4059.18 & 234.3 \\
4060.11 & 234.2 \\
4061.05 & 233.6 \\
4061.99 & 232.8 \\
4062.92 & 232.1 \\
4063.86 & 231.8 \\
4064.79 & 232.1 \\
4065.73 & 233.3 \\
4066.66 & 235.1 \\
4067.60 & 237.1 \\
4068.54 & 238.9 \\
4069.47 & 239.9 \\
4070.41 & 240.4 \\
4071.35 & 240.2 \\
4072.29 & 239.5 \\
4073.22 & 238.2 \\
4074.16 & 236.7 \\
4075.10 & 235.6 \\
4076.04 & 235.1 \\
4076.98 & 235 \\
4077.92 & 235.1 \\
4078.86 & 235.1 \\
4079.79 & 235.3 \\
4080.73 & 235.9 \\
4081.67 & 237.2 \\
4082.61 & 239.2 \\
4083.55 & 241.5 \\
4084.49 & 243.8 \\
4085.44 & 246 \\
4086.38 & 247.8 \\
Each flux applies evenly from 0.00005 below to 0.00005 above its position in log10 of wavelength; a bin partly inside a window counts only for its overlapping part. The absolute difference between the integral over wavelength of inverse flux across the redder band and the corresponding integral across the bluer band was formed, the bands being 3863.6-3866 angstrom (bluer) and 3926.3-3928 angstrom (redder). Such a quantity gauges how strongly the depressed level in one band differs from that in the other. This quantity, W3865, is 0.001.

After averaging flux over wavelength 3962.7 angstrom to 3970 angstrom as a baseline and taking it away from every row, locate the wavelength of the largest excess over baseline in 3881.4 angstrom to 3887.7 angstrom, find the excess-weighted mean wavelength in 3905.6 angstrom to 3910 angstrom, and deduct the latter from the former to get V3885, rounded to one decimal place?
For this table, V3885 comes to -20.7 angstrom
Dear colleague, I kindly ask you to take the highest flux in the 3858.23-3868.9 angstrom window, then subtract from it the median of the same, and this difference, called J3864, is 20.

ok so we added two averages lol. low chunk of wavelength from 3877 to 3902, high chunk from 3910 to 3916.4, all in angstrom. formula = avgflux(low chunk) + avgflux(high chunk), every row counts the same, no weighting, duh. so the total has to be 543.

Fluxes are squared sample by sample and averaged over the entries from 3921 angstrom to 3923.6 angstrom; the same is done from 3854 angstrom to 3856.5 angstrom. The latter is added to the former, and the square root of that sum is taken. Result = 387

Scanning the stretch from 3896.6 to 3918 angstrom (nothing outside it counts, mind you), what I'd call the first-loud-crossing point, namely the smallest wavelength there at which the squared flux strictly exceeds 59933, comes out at 3897.07 angstrom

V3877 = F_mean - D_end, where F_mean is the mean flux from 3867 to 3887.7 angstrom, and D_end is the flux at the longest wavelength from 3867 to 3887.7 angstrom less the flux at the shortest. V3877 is 333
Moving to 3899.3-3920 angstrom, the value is 275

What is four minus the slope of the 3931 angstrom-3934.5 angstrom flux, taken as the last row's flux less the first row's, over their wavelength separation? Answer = 4.8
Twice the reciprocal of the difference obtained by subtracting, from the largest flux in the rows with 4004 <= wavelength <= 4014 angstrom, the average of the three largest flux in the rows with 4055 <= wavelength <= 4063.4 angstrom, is 0.32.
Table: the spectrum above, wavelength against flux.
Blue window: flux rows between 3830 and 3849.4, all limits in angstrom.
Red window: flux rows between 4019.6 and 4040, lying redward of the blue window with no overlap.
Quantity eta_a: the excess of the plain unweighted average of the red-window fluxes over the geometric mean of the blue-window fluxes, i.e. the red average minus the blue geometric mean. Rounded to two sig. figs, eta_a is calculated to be -46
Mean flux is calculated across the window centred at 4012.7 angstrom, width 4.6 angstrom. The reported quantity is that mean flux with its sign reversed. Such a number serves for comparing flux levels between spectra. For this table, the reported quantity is -235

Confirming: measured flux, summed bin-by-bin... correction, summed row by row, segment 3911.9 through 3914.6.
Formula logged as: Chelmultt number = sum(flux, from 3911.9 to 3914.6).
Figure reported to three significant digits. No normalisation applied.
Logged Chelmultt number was 788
